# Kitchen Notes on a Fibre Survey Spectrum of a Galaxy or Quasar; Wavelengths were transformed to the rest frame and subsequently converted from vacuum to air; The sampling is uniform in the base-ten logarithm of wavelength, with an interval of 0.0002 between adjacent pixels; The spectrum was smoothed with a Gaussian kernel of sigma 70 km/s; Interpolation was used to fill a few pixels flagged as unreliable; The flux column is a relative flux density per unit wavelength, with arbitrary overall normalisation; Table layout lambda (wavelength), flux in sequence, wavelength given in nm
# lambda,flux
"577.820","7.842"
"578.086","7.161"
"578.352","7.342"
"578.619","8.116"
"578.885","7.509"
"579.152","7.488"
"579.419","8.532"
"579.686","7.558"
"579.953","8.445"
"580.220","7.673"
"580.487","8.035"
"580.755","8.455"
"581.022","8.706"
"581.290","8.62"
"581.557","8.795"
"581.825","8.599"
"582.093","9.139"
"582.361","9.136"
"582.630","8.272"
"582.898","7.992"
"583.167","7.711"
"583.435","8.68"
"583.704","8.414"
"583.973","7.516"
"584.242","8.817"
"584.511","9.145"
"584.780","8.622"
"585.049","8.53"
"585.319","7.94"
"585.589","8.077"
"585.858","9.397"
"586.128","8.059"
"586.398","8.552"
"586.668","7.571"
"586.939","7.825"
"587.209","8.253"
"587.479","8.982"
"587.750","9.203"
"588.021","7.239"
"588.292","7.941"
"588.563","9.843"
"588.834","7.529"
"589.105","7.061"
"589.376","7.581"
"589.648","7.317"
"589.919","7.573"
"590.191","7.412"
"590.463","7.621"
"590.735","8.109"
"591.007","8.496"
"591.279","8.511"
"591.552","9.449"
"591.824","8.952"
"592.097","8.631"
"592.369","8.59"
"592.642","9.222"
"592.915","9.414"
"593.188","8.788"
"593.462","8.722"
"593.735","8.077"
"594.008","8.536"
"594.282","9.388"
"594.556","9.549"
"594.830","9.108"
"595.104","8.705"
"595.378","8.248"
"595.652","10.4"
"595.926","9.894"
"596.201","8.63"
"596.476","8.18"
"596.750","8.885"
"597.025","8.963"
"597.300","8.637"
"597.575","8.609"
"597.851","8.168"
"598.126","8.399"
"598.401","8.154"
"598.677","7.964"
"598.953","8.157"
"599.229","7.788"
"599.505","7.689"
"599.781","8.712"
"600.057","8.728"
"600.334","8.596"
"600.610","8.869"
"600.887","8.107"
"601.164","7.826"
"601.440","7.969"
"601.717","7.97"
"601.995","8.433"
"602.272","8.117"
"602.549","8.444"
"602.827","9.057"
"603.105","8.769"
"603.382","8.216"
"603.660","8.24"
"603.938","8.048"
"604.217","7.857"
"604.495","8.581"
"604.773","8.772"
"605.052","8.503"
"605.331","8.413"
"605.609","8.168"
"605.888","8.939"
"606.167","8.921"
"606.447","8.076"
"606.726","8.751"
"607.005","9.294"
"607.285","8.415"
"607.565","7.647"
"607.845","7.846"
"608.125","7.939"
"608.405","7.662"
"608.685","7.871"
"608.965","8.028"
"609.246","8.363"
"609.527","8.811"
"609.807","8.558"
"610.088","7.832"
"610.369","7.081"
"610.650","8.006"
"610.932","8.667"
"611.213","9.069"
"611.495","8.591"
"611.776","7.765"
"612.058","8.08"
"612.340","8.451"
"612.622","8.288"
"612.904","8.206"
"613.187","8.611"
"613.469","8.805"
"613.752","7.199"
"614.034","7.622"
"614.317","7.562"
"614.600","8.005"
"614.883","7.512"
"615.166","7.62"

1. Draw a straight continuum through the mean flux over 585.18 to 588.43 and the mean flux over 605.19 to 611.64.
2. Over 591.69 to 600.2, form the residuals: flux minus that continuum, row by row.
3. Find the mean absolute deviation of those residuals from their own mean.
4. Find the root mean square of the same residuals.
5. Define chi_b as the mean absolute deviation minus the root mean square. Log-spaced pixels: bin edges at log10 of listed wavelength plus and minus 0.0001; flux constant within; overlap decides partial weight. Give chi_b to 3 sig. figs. -0.293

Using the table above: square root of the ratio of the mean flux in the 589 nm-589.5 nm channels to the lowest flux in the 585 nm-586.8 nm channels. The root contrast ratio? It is 0.98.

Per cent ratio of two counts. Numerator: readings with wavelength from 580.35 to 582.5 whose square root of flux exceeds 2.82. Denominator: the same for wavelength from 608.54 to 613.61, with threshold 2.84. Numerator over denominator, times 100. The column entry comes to 67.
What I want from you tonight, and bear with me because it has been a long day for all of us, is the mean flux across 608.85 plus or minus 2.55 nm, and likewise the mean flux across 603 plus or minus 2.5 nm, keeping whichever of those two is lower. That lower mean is 8.22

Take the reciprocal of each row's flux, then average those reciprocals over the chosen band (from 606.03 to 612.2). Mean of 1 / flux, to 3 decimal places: 0.122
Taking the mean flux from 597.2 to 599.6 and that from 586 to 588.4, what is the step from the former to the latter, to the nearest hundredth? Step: 0.01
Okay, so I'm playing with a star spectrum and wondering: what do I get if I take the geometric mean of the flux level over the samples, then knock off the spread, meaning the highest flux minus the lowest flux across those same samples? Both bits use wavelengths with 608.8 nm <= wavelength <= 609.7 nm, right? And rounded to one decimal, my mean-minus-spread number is 7.6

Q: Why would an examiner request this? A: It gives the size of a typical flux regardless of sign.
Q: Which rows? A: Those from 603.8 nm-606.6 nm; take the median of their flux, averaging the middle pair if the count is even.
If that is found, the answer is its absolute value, 8.46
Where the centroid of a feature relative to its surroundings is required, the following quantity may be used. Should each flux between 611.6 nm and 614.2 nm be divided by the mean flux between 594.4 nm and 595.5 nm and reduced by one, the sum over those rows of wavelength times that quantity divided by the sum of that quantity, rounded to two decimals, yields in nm 612.99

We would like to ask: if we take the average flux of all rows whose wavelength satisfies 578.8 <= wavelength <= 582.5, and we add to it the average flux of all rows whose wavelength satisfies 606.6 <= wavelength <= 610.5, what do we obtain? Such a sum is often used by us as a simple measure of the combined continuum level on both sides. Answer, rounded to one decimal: 16.5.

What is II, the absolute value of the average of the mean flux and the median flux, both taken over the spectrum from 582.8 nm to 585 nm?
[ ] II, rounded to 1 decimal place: 8.4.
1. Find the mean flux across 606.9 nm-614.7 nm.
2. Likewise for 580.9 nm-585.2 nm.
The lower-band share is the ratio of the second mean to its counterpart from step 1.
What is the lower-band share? 1.05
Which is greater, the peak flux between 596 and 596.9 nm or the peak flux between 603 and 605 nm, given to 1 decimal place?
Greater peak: 8.9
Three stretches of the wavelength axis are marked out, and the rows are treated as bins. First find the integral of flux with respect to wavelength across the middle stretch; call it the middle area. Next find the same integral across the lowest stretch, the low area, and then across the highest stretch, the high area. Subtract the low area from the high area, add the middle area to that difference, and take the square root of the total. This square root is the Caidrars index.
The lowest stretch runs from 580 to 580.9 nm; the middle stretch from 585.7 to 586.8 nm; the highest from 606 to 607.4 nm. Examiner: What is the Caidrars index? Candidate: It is 3.8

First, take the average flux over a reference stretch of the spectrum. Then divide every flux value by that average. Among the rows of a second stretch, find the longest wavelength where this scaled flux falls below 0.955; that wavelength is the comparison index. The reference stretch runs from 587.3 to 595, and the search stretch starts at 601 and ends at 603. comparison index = 601.717 nm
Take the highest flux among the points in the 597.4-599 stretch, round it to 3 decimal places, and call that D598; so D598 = 8.609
